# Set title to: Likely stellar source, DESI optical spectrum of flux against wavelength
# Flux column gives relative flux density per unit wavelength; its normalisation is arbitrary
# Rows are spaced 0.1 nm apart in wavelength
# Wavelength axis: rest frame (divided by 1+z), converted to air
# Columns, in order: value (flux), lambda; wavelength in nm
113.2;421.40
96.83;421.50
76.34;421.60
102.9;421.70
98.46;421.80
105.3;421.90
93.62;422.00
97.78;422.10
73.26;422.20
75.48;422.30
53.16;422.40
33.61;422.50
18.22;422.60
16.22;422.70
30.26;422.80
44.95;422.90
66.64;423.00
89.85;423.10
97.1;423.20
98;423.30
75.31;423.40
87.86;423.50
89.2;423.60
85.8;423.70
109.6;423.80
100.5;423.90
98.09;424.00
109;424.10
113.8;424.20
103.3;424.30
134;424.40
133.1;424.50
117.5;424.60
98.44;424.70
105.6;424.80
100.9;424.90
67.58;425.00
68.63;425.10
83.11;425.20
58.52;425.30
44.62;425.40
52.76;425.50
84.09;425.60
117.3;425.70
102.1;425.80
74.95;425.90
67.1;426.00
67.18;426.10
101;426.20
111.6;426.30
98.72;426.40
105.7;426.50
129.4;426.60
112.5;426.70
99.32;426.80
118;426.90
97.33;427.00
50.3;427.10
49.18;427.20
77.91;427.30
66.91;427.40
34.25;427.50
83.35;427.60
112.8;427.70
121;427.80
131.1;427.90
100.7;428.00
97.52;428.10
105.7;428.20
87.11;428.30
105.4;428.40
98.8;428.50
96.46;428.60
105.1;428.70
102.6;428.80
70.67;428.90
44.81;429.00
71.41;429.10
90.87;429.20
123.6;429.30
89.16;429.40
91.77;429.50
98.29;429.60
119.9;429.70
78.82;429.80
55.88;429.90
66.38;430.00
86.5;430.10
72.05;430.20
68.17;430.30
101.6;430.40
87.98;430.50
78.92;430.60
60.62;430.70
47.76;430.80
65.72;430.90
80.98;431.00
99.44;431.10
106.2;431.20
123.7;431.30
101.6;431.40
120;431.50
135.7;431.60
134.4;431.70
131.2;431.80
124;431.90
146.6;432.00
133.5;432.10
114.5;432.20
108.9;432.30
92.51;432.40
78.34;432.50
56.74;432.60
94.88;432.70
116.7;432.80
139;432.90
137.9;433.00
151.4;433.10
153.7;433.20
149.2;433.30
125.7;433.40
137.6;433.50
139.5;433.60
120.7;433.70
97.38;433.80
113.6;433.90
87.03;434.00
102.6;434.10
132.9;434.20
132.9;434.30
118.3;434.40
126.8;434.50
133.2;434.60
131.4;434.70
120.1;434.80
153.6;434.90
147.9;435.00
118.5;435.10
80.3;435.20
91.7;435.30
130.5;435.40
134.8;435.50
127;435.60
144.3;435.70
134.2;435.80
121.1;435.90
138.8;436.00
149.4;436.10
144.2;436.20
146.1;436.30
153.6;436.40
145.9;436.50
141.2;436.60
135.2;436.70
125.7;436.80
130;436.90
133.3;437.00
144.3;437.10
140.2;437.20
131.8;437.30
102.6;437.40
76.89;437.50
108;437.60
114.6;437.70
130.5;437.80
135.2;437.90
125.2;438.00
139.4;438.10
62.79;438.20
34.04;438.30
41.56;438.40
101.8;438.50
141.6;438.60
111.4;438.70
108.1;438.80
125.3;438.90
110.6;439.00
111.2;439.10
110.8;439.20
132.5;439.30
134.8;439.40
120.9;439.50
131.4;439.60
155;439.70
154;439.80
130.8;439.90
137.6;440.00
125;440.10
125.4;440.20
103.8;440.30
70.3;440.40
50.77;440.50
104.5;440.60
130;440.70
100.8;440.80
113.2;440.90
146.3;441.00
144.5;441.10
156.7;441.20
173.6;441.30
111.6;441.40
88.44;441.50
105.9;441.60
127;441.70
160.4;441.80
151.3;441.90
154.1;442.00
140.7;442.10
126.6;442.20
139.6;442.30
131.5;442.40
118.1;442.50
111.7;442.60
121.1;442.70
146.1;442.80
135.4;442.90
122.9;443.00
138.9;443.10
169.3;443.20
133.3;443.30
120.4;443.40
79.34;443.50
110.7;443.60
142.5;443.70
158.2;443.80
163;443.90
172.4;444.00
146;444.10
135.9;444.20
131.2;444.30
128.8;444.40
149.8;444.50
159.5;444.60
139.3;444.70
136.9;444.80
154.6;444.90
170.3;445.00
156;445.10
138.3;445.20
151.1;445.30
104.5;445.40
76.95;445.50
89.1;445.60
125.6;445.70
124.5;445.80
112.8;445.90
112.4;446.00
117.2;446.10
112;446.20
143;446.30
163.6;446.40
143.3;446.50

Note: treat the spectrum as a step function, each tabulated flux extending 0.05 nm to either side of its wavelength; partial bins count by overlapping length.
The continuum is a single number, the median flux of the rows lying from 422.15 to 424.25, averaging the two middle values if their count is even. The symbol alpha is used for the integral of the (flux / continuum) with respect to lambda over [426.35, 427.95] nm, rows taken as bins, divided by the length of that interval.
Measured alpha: 1.1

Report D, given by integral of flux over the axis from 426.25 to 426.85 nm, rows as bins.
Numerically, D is 66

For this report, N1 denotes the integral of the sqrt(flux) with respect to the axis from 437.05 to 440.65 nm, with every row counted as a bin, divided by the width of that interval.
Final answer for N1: 10.5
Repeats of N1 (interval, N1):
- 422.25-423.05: 6.3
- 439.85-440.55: 10.2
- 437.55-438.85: 10.0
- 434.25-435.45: 11.1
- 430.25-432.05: 9.9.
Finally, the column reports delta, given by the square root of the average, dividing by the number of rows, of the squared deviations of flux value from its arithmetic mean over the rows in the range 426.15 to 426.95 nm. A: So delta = 10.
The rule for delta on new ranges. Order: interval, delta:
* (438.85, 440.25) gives 13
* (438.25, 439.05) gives 36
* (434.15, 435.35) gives 20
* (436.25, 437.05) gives 9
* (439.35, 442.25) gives 27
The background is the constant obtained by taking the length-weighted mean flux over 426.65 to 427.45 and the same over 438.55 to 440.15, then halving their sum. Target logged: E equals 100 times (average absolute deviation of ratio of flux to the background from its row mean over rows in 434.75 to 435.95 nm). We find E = 15.0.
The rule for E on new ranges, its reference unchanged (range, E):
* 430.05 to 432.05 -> 22.6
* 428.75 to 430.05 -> 17.7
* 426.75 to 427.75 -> 22.0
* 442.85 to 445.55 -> 16.8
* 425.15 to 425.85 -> 20.7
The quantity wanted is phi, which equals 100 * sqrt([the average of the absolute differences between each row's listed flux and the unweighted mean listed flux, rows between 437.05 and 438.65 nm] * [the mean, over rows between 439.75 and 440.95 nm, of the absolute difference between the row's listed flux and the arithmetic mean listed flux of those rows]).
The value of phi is 2500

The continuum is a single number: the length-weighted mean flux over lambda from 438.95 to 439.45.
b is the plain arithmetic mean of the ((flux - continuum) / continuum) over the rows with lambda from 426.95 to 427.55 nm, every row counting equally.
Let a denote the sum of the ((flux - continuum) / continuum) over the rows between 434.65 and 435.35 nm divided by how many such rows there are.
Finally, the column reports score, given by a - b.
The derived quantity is 0.48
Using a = 0.00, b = -0.5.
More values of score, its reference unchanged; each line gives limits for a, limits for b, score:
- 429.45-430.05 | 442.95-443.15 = -0.38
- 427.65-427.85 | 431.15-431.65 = 0.00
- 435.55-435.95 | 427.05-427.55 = 0.63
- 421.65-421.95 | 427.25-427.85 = 0.16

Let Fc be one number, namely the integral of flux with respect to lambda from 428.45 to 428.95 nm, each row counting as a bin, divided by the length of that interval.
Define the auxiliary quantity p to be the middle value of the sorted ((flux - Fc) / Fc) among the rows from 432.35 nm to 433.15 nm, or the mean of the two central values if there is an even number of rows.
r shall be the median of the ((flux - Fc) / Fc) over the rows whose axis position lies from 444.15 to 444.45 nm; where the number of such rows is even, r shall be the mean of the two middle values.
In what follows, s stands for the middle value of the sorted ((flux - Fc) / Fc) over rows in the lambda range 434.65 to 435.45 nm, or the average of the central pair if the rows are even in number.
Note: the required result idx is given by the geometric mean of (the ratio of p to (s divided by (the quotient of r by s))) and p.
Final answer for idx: 0.22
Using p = 0.12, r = 0.39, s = 0.3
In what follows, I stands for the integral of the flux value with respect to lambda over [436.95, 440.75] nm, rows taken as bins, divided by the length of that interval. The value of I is 114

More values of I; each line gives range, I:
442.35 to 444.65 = 136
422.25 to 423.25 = 53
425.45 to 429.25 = 91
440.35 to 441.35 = 119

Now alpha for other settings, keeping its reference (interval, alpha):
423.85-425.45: 1.1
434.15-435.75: 1.5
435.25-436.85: 1.6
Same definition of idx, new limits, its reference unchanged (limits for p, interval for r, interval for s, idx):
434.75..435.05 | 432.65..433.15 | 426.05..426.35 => 5.72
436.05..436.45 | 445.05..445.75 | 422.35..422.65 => 0.50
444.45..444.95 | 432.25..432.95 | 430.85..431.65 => 0.24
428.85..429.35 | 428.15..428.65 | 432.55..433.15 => 0.15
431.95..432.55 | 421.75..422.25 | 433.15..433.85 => 0.07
